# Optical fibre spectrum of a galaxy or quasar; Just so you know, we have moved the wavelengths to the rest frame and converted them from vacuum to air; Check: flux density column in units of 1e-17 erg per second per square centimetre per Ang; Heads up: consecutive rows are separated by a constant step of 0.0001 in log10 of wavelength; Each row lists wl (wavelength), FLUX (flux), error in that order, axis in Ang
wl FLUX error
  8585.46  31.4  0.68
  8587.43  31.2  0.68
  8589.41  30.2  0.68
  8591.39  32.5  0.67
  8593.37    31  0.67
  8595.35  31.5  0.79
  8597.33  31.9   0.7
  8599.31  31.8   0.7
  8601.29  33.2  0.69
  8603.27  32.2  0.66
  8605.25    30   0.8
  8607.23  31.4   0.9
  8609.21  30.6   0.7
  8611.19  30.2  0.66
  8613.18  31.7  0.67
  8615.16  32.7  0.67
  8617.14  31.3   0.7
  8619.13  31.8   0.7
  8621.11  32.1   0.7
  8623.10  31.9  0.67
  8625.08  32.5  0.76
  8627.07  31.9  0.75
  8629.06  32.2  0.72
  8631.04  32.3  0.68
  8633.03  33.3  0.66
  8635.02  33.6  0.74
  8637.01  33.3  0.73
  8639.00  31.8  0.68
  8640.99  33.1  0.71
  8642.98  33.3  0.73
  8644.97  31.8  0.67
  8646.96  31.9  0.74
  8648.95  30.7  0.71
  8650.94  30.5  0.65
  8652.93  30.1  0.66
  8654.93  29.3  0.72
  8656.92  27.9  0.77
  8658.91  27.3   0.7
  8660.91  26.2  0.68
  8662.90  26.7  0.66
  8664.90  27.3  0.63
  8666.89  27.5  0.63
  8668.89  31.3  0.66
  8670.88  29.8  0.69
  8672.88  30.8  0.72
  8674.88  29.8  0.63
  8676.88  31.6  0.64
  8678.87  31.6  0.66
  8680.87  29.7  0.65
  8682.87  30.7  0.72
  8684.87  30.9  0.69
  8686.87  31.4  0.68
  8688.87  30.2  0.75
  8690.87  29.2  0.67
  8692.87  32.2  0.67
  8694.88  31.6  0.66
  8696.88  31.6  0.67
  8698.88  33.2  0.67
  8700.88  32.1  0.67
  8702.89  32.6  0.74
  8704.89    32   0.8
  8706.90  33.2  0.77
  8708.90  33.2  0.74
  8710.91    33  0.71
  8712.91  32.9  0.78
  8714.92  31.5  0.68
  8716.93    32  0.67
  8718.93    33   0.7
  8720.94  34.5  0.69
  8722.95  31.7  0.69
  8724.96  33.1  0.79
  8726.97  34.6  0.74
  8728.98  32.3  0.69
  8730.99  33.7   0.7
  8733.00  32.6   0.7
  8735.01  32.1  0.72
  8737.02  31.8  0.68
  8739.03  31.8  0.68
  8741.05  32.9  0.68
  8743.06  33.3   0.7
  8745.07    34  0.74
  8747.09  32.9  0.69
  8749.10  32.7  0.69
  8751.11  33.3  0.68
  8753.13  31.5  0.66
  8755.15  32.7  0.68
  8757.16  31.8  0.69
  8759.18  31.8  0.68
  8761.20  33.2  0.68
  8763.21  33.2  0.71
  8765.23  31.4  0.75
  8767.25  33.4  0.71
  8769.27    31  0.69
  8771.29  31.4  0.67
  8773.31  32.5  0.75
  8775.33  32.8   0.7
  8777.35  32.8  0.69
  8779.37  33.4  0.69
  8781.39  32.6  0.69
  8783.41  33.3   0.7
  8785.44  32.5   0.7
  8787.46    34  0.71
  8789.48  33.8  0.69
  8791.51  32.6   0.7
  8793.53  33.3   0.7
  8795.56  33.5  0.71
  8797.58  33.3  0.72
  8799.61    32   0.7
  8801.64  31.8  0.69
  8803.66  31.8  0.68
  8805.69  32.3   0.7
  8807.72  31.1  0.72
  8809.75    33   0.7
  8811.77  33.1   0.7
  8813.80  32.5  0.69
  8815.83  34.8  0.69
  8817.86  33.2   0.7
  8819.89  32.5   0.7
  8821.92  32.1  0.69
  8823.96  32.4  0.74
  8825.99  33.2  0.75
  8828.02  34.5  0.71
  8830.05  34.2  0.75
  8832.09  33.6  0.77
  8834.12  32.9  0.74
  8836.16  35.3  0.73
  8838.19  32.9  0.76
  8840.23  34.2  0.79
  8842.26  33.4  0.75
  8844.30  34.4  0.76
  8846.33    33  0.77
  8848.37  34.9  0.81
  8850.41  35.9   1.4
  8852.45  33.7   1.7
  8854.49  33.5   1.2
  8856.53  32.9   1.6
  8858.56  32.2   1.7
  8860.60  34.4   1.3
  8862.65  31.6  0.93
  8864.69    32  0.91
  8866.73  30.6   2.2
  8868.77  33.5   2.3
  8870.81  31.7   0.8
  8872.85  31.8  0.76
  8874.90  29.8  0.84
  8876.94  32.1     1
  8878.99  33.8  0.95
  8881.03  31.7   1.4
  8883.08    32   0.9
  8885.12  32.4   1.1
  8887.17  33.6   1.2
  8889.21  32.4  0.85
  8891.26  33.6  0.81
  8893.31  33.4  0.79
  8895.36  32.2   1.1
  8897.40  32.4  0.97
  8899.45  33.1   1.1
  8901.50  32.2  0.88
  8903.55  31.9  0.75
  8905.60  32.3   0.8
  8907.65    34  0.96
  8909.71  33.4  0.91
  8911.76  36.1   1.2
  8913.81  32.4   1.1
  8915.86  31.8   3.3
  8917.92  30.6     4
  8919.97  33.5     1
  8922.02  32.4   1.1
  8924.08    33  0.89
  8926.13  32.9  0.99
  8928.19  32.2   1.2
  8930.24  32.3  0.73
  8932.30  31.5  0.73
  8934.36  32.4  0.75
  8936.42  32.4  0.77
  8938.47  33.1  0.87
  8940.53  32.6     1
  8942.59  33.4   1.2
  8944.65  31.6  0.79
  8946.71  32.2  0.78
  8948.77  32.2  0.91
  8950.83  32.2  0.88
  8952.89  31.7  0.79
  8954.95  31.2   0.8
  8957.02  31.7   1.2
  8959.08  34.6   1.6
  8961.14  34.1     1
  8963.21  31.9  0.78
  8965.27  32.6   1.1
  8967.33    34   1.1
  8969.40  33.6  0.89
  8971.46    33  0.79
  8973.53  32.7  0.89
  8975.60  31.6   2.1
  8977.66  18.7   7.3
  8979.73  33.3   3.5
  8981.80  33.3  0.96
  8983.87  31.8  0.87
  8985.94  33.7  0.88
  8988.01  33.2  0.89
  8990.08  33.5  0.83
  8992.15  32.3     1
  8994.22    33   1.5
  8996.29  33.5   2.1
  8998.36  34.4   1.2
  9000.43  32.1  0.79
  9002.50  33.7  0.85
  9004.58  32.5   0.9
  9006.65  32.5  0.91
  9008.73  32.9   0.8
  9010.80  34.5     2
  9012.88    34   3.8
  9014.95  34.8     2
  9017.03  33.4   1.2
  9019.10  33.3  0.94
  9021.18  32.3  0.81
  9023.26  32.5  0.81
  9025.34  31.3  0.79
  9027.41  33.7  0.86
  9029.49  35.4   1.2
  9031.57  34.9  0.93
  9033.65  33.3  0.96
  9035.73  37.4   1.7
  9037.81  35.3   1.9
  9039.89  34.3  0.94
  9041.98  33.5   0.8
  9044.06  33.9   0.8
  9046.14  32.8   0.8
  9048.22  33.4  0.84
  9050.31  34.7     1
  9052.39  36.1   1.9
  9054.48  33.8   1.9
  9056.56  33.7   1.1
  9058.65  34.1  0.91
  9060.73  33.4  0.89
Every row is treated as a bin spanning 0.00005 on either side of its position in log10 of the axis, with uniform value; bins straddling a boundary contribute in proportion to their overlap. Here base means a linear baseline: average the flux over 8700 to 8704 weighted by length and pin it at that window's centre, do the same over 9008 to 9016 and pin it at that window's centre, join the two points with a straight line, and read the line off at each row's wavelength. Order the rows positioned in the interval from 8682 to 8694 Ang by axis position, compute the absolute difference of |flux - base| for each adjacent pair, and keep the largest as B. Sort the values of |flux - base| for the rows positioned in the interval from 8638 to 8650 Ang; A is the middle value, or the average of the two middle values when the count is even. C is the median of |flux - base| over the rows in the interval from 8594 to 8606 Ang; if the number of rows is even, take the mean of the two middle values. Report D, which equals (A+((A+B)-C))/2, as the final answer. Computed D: 2.0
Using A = 0.66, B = 3.0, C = 0.33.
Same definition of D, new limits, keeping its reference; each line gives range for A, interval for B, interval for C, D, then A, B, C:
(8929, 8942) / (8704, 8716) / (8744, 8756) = 1.3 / 1.26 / 0.5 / 0.50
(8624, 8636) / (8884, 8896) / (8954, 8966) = 0.3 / 0.49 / 1.2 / 1.58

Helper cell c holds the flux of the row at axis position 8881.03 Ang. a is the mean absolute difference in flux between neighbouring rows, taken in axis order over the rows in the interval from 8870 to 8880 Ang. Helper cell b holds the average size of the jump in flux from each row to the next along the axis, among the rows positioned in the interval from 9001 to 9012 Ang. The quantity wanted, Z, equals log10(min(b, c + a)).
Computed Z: -0.10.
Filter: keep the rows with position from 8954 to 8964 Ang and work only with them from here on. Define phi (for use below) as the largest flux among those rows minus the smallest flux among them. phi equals 3.4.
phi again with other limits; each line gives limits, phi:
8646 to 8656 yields 2.6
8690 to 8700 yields 4.0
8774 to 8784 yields 0.8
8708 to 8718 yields 1.7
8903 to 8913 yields 4.2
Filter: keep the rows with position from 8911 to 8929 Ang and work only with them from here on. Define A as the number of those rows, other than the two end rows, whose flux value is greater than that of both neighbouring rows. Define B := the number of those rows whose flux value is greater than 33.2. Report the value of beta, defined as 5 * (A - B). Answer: 0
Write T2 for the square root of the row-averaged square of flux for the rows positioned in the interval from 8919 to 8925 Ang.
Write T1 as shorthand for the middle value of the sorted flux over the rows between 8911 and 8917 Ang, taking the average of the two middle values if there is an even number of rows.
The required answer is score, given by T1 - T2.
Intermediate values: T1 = 32.4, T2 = 33.0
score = -0.6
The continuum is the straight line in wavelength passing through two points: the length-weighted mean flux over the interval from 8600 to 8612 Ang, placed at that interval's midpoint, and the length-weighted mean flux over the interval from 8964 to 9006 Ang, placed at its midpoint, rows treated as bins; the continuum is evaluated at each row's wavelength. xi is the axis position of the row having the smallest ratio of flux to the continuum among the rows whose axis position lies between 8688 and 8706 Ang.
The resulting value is 8690.87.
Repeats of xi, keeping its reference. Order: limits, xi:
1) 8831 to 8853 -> 8838.19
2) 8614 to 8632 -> 8617.14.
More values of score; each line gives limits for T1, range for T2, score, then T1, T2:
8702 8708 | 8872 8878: 1.3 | 32.6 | 31.3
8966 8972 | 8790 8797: 0.5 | 33.6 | 33.1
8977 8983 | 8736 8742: 1.1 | 33.3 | 32.2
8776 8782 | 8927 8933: 0.8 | 32.8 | 32.0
